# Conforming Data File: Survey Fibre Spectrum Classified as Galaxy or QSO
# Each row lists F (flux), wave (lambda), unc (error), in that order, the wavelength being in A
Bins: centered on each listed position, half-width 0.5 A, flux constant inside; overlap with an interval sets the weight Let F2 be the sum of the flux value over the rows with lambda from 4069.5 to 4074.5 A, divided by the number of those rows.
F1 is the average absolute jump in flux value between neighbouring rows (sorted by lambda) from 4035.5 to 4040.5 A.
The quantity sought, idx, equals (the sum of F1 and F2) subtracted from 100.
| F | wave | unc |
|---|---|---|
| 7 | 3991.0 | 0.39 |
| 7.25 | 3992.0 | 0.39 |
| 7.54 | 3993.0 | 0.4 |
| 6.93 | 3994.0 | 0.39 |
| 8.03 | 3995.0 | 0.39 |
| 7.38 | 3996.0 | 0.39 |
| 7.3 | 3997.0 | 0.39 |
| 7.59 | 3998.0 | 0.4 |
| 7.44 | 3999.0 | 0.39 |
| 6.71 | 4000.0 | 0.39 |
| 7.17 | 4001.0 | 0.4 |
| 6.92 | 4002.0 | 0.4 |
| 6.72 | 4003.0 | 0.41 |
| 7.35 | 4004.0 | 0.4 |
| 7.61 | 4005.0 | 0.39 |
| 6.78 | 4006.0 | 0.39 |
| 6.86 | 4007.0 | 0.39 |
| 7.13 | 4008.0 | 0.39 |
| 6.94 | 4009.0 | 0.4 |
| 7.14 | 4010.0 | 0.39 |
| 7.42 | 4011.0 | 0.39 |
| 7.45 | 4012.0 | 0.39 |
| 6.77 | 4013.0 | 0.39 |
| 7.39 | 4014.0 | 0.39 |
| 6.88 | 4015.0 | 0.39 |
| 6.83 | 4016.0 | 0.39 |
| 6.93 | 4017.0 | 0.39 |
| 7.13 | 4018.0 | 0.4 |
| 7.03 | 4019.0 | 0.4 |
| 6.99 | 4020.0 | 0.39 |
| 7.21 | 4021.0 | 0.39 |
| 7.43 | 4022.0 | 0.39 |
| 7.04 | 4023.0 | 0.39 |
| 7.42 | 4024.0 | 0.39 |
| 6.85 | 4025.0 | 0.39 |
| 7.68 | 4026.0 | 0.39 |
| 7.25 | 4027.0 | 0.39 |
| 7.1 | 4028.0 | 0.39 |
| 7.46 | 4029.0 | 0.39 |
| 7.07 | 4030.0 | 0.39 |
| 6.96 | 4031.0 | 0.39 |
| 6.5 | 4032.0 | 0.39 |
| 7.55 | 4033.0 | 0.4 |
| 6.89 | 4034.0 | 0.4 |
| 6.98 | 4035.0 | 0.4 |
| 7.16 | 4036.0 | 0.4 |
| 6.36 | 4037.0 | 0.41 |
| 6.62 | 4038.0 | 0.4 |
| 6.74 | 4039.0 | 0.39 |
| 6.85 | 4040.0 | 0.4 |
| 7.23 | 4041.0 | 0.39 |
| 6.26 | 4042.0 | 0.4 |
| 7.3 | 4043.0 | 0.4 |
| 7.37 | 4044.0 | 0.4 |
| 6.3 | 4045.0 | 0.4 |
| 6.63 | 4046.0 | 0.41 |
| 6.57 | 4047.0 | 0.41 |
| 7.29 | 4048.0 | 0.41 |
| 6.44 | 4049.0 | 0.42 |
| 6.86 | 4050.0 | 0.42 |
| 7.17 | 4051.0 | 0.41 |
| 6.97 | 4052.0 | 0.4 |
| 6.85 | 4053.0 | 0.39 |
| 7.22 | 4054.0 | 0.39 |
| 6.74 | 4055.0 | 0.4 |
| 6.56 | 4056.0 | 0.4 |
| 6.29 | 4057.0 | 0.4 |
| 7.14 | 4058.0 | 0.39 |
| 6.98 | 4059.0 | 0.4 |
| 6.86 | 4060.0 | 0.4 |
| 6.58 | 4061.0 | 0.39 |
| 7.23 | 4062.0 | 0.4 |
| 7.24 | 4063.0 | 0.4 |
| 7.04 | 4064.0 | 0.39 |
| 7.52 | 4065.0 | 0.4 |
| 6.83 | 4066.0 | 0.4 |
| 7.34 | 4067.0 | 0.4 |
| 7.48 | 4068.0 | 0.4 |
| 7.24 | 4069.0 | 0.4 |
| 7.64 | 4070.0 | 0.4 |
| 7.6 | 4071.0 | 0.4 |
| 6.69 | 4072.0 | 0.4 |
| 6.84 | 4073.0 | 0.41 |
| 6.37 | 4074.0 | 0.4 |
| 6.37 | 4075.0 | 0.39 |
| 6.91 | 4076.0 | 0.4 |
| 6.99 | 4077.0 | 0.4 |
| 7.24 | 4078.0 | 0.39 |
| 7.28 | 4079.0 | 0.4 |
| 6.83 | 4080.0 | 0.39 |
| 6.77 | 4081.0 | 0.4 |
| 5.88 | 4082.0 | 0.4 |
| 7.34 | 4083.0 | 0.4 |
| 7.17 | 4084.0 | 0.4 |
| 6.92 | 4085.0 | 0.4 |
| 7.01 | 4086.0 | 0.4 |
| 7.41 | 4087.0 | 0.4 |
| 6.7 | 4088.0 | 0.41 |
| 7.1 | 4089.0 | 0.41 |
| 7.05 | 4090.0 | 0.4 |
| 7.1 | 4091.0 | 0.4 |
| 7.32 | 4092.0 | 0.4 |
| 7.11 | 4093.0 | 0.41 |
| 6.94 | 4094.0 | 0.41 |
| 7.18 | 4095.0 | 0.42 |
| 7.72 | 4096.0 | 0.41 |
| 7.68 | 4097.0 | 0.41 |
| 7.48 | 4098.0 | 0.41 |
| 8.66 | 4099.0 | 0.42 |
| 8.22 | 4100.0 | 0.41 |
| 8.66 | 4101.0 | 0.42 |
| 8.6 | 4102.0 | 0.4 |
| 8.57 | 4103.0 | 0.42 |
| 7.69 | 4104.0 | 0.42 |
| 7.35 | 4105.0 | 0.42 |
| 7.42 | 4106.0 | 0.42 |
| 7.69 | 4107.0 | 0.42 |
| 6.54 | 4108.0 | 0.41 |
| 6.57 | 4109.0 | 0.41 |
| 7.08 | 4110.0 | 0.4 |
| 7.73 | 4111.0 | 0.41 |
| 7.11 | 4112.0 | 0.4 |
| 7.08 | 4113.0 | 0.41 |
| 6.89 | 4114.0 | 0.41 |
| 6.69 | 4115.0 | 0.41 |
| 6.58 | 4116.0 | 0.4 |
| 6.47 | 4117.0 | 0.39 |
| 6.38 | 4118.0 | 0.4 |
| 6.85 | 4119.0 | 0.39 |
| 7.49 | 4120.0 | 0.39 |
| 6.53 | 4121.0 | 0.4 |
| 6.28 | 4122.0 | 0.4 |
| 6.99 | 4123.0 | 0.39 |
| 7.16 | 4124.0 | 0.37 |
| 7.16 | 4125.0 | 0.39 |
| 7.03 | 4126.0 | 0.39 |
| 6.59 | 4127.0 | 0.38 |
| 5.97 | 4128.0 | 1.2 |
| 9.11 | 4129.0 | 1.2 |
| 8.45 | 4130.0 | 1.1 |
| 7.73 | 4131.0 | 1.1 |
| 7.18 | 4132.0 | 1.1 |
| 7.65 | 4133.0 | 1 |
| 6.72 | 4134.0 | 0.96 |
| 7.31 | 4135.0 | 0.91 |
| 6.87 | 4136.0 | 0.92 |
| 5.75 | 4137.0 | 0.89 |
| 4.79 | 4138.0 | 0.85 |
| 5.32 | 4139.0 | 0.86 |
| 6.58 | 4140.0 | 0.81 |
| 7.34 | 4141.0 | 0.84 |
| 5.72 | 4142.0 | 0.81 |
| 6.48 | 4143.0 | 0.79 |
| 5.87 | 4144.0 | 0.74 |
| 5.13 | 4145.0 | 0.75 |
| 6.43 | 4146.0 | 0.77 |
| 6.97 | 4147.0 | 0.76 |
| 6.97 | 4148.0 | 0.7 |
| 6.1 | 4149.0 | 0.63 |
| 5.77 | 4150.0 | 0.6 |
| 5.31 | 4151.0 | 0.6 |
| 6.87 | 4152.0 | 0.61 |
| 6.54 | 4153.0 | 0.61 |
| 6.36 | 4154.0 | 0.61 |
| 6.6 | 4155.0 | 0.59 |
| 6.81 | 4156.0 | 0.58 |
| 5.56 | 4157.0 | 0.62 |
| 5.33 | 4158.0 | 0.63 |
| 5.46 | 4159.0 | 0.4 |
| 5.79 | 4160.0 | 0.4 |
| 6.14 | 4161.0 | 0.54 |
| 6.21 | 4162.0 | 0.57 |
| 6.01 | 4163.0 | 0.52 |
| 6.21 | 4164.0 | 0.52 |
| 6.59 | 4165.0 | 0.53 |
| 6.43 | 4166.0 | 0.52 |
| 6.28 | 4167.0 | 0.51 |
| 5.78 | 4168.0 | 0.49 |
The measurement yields 92.6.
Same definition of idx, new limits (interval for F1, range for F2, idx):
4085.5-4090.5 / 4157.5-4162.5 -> 93.8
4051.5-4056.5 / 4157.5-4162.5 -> 93.9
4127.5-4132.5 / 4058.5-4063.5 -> 91.8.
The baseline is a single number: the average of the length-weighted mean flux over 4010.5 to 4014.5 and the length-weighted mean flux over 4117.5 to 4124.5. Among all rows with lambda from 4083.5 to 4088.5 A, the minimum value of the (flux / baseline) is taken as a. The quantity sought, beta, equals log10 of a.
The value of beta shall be -0.02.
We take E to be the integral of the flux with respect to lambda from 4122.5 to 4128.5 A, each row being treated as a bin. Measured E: 41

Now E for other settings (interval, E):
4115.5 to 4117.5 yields 13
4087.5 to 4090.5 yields 21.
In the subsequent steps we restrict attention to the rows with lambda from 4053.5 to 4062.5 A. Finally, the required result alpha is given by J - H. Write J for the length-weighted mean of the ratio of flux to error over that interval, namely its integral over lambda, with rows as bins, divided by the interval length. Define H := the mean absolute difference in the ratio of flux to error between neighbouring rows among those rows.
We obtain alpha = 16.26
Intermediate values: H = 1.0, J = 17.3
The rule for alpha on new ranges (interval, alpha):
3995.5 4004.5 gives 17.26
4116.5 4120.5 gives 16.03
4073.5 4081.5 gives 16.67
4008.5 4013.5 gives 17.35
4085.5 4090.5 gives 16.35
